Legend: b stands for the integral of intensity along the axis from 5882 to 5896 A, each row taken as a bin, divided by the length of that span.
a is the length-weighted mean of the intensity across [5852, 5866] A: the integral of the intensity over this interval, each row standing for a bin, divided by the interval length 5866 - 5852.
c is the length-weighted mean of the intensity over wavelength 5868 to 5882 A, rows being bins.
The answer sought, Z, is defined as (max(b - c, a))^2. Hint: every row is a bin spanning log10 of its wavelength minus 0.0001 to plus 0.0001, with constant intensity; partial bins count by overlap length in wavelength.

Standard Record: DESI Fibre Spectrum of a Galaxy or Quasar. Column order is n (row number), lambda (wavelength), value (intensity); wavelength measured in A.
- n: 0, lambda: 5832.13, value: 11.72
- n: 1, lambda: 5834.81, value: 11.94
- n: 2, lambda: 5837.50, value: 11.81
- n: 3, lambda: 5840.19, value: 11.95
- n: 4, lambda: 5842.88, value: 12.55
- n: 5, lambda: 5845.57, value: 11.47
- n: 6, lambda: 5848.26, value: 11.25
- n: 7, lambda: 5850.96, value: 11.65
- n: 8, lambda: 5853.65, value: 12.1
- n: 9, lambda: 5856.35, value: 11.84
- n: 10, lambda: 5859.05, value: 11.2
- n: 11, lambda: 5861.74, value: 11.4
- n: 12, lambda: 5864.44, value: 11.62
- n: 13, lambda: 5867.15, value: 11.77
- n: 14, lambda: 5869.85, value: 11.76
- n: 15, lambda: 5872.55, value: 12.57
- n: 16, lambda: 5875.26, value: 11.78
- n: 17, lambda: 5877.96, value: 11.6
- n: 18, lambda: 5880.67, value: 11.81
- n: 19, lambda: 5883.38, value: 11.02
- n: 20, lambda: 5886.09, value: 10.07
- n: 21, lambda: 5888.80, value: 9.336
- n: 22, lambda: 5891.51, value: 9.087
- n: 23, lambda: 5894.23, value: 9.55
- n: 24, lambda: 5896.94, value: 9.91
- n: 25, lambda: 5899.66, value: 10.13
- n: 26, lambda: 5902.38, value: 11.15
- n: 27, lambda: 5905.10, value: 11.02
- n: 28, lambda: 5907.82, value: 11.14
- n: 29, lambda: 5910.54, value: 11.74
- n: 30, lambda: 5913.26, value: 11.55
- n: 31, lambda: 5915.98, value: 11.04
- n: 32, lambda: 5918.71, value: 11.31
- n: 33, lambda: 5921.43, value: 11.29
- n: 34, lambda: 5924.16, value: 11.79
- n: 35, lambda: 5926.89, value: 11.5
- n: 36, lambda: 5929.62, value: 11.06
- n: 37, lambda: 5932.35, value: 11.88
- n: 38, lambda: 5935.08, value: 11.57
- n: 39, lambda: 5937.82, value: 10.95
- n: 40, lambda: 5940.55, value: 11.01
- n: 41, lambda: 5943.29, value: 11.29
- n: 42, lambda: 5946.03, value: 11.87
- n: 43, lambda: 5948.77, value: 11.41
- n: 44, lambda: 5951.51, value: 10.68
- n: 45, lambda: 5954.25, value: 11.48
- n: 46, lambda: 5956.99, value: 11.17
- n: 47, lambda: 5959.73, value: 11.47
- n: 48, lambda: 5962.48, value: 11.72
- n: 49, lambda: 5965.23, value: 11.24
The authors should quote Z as 135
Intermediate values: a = 11.6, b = 9.8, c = 11.9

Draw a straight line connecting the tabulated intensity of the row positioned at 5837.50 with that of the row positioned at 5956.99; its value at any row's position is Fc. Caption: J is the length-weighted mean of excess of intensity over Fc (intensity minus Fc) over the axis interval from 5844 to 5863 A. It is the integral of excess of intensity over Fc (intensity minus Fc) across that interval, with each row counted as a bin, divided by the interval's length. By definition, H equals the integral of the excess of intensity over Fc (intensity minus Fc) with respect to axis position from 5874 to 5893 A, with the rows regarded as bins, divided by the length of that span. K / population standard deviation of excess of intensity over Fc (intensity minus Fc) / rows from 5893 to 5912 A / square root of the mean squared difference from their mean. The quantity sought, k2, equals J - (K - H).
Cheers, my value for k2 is -1.83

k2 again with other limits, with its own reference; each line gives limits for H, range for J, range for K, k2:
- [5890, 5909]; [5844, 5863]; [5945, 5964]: -1.72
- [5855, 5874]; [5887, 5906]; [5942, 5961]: -1.75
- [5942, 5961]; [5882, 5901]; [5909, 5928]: -1.76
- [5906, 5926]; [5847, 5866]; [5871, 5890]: -1.12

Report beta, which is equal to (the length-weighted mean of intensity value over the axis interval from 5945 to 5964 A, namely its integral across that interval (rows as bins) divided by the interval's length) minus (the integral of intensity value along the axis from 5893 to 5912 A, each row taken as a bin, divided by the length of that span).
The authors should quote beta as 0.7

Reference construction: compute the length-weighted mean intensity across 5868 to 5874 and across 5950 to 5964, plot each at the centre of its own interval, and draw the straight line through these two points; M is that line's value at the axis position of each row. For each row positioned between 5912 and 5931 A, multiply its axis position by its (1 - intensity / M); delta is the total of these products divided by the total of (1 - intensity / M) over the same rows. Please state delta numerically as 5920.6 A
